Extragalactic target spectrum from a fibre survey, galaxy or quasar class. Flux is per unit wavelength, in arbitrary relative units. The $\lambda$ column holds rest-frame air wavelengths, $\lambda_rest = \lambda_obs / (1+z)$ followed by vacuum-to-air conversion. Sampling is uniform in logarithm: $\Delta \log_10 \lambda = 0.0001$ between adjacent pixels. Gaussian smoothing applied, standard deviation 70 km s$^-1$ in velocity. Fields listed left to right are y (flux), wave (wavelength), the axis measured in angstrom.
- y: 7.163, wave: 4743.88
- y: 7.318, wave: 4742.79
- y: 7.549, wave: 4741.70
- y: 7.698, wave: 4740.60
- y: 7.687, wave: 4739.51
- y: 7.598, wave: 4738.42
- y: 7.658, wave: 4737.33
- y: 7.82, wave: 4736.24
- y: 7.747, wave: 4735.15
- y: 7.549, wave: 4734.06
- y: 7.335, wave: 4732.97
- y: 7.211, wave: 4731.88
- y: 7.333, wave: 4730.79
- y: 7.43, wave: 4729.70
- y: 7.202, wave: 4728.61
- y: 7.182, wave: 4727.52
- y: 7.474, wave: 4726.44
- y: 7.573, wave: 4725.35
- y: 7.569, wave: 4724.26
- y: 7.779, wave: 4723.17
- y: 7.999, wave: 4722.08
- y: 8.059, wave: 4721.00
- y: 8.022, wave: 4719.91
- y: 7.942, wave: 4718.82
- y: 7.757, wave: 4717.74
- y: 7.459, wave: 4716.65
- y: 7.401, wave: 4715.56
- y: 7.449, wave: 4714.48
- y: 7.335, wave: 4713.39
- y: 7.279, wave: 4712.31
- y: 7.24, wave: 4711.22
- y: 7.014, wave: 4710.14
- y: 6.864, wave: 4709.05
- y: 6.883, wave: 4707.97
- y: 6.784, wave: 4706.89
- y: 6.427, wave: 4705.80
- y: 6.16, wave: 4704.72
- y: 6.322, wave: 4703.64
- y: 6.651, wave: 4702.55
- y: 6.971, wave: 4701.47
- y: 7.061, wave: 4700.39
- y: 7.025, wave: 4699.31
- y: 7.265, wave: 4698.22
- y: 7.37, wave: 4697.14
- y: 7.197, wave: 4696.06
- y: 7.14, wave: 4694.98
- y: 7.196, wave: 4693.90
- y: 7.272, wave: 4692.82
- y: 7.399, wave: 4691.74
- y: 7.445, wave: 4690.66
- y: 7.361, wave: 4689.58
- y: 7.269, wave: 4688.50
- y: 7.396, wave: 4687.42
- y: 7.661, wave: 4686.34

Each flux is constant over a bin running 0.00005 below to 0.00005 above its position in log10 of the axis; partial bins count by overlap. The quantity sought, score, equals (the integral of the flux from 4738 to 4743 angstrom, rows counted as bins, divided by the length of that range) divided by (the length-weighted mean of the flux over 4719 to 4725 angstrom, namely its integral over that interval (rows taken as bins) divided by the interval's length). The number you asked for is 0.96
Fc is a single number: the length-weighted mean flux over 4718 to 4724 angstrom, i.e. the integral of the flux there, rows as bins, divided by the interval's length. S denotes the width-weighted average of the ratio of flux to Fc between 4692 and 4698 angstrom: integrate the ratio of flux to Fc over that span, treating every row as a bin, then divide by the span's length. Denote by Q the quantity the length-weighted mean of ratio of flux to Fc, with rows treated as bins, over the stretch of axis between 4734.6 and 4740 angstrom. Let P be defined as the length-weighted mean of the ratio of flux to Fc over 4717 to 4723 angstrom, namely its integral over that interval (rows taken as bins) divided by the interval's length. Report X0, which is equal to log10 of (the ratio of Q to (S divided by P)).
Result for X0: 0.026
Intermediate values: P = 1.00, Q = 0.971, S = 0.91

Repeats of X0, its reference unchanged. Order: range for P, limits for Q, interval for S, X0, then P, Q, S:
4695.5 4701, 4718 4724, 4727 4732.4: -0.005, 0.91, 1.000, 0.92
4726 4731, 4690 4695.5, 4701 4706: 0.015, 0.92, 0.919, 0.82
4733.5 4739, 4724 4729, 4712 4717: -0.014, 0.97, 0.933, 0.93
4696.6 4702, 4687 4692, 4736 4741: -0.064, 0.90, 0.929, 0.97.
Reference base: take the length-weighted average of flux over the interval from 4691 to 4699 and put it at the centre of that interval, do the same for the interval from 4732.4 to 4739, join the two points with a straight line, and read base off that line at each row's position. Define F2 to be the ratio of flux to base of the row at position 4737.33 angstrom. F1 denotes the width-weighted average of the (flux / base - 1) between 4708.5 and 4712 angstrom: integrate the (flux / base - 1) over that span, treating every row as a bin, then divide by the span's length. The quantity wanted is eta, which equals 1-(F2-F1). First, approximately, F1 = -0.05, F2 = 1.00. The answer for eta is -0.05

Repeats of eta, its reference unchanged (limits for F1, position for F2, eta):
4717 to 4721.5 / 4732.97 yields 0.09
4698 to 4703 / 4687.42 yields -0.07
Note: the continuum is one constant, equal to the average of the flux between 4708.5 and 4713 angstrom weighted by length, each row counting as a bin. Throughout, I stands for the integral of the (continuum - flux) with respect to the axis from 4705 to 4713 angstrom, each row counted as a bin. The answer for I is 1.62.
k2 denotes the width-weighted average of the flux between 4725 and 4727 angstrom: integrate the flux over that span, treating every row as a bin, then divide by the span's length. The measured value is 7.5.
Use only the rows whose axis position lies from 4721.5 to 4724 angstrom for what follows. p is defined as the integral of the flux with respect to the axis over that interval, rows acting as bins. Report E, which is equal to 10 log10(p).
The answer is 12.9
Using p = 19.7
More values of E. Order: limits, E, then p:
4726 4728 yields 11.7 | 14.7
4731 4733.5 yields 12.6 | 18.2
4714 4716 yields 11.7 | 14.9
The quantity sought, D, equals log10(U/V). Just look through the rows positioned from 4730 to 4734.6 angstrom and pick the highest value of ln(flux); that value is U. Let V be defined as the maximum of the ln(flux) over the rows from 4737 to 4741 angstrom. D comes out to -0.004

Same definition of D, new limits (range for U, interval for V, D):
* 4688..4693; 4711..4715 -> 0.000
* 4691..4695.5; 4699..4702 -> 0.010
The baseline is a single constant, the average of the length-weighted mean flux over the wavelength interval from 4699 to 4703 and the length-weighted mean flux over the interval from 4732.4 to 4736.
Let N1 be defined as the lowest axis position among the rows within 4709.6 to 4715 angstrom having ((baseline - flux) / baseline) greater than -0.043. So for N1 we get 4710.14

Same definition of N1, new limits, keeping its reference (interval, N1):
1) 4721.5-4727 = 4726.44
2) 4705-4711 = 4705.80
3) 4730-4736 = 4730.79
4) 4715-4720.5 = 4715.56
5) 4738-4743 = 4741.70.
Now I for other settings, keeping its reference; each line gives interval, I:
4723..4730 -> -2.31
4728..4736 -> -2.43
